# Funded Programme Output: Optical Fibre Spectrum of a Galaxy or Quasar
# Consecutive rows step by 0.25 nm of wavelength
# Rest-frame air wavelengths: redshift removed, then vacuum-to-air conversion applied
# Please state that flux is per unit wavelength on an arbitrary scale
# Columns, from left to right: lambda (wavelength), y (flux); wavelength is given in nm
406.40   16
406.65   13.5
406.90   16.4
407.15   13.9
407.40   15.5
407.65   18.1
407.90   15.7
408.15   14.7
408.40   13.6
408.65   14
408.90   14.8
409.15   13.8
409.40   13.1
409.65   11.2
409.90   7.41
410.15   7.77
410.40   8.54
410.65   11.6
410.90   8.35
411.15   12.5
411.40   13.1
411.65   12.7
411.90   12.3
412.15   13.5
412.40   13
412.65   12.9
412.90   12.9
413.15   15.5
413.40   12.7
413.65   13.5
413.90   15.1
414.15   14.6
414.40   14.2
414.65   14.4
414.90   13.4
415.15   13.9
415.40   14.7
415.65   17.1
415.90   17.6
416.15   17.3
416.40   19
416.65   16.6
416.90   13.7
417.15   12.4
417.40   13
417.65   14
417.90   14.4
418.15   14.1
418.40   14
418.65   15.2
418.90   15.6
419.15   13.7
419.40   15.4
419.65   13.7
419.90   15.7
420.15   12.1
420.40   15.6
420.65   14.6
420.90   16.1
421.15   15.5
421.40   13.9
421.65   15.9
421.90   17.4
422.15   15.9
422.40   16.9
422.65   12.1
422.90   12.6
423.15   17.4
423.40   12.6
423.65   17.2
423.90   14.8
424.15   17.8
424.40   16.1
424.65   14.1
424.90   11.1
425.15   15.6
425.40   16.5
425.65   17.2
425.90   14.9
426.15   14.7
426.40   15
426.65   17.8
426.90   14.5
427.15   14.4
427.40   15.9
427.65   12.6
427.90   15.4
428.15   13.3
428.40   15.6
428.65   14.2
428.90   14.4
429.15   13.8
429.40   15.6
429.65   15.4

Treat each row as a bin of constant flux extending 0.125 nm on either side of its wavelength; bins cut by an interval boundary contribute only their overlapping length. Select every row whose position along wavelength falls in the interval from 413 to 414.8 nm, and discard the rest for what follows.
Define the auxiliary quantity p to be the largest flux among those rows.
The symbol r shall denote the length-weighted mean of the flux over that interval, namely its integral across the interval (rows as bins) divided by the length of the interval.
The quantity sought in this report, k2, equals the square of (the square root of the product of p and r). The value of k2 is 221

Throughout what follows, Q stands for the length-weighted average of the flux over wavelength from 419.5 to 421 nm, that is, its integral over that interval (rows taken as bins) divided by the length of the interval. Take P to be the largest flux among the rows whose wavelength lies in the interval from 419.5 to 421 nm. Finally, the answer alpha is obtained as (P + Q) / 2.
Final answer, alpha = 15.4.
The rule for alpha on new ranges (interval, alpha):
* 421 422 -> 16.5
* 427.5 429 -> 14.9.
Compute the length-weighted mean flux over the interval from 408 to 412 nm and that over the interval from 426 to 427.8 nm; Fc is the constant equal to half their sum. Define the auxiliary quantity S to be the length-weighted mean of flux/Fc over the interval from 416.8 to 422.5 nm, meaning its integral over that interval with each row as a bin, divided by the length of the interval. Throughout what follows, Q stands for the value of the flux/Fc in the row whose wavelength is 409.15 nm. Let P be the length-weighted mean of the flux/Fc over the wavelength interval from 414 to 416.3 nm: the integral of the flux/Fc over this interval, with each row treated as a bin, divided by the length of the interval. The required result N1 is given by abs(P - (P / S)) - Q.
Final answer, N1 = -0.93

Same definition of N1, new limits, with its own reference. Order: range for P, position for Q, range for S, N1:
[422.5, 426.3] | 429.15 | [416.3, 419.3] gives -0.94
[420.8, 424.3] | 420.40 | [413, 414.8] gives -1.10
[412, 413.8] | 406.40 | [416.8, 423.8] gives -1.11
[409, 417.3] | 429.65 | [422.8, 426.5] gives -1.03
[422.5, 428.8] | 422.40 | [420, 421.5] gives -1.16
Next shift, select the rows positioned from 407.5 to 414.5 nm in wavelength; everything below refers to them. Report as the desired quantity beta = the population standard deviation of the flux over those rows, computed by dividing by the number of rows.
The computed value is 2.41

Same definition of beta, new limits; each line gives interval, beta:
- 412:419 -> 1.63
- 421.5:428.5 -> 1.81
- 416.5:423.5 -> 1.55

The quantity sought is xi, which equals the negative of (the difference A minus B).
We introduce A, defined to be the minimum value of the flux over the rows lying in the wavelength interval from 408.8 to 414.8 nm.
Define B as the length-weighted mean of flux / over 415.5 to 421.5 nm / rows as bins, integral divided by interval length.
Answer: 7.6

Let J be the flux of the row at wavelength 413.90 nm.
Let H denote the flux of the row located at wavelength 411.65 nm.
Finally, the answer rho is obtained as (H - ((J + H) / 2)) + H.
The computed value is 11.5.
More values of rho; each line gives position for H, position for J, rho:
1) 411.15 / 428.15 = 12.1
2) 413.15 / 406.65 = 16.5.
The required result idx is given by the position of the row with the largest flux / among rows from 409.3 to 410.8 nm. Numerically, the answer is 409.40 nm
